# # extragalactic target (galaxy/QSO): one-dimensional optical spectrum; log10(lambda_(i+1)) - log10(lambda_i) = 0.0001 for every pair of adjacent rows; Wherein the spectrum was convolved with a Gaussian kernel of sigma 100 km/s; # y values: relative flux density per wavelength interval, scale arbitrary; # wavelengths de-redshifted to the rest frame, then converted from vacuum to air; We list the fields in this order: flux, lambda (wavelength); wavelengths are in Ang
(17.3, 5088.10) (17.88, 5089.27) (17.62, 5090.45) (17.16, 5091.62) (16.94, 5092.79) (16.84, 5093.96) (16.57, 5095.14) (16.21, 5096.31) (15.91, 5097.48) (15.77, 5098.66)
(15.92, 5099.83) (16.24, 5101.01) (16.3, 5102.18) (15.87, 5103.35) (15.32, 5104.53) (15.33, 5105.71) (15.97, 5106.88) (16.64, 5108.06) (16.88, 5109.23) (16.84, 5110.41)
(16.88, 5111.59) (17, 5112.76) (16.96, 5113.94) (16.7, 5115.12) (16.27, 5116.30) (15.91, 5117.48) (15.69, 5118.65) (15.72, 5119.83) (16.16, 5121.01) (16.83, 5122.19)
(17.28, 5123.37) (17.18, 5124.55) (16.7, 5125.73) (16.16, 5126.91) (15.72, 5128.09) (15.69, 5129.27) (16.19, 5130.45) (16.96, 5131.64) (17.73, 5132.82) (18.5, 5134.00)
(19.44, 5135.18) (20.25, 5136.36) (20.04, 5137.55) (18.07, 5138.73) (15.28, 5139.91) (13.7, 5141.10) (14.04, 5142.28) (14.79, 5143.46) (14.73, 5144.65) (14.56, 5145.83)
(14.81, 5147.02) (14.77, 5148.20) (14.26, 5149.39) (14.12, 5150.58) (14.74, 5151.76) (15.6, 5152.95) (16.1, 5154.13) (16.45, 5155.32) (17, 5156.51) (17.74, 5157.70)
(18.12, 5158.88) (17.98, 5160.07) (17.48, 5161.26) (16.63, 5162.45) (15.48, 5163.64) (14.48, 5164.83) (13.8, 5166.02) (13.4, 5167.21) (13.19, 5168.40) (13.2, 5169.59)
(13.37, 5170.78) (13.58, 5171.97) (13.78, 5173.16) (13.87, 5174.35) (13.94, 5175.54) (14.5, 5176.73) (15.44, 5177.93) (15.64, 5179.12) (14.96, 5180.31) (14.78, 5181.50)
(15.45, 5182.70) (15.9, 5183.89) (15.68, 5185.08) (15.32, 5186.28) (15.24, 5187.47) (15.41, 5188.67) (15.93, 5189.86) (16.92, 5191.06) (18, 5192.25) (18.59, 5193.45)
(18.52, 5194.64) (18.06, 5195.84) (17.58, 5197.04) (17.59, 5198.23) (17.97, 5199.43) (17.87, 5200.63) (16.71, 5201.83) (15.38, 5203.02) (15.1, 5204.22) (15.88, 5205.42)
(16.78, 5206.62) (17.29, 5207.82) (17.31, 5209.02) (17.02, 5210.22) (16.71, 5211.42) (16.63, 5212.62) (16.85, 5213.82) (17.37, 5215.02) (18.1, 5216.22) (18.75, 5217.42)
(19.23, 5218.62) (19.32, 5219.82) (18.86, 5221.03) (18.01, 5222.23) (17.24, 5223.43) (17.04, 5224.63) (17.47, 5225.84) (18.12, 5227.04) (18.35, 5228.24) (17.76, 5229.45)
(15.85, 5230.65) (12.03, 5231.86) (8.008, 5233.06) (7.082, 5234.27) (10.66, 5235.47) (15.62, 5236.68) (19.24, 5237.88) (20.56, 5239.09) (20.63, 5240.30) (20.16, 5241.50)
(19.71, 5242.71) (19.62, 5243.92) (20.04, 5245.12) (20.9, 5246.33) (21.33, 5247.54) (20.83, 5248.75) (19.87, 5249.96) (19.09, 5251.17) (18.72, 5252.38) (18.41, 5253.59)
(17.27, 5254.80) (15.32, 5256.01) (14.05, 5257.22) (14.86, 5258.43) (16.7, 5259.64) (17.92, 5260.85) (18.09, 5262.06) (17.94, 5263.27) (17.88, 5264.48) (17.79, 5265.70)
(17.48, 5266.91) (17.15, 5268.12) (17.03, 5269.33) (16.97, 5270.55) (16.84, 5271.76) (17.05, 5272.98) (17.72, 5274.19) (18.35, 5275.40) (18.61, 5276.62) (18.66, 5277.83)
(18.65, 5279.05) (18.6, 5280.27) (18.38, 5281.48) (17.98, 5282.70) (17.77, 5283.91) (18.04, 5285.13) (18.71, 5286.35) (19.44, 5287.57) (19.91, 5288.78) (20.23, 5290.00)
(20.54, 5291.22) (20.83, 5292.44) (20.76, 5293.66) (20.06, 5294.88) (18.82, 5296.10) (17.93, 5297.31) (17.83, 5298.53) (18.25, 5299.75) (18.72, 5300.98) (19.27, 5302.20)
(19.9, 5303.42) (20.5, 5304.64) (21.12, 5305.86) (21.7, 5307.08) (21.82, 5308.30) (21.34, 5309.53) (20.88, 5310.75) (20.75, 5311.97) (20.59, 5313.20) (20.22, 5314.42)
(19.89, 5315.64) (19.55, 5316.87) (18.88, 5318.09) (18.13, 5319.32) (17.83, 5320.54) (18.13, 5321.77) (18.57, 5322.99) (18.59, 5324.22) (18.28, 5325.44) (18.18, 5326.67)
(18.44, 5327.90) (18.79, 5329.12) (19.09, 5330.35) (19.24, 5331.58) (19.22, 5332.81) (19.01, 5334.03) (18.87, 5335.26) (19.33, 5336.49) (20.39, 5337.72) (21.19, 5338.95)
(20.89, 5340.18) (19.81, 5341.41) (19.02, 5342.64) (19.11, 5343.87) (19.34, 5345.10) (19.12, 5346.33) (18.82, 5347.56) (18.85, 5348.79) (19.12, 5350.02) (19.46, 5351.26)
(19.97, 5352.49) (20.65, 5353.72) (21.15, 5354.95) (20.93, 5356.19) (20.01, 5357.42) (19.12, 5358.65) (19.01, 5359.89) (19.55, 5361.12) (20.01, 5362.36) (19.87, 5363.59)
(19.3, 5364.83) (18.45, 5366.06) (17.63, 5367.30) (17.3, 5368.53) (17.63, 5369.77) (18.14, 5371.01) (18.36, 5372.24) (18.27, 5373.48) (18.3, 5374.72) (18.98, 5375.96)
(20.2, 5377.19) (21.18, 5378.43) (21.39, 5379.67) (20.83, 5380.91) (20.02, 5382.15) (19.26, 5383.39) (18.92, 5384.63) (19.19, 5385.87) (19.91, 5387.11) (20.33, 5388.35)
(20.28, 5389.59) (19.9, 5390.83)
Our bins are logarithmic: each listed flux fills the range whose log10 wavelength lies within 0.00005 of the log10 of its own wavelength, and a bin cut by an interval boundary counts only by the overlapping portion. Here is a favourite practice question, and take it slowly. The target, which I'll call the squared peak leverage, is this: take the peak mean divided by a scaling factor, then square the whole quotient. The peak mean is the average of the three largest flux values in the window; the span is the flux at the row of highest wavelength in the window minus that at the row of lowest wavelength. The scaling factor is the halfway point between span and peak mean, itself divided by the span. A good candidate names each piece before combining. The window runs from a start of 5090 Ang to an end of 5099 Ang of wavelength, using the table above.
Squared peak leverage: 17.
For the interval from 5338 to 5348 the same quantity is 29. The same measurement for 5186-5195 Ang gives 30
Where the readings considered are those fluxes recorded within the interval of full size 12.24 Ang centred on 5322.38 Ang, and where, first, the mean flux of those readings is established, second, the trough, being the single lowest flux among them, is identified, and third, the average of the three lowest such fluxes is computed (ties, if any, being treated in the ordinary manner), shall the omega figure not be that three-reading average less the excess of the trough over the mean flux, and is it 18.7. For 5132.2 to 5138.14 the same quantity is 20.0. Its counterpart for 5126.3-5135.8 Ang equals 17.2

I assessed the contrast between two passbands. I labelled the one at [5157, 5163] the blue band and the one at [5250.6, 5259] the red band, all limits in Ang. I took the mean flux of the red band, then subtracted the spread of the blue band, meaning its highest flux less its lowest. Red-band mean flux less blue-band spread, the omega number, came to 15.3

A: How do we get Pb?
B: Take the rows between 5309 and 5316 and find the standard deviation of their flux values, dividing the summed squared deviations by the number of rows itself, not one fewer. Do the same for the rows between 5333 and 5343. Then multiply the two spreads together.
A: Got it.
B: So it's 0.40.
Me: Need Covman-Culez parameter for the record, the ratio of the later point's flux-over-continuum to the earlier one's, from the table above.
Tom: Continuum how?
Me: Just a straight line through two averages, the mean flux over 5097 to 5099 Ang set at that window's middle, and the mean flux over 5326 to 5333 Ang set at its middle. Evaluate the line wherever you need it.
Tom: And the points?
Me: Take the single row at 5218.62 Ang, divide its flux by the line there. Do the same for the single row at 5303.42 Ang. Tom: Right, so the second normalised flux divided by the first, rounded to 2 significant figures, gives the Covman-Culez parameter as 0.97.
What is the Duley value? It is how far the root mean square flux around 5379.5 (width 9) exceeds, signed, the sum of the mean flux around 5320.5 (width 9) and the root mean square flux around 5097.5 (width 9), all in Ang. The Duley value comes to -14.5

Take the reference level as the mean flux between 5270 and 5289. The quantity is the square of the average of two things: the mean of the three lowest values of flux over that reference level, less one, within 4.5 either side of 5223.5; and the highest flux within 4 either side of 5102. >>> 66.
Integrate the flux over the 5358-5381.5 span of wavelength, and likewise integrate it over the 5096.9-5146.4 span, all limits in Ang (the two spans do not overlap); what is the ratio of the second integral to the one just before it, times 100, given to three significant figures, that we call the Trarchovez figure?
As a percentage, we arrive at 181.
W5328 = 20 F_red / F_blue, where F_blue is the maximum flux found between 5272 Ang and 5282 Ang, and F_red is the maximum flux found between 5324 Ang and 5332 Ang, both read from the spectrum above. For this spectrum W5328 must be 20.6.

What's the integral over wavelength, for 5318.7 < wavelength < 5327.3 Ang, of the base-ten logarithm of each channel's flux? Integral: 10.8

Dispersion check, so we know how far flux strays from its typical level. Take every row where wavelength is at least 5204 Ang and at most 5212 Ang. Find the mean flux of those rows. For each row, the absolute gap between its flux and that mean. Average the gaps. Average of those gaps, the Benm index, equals 0.63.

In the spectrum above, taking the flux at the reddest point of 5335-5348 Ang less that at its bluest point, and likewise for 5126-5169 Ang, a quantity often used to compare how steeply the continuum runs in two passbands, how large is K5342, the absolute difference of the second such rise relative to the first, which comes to 2.9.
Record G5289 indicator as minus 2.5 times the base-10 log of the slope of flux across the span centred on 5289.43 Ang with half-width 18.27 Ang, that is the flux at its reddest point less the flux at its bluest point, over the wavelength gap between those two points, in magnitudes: 2.2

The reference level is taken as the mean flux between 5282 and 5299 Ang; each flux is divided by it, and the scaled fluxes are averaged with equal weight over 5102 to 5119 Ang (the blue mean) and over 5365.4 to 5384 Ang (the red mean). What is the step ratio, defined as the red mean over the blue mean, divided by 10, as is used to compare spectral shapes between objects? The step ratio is 0.117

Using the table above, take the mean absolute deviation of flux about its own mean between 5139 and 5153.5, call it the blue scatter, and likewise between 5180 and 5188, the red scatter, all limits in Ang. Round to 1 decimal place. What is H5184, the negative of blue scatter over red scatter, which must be -1.4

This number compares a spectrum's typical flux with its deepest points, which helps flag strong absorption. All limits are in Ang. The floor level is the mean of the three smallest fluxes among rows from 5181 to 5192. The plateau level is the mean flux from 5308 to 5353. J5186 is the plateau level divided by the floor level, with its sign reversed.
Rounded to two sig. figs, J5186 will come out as -1.3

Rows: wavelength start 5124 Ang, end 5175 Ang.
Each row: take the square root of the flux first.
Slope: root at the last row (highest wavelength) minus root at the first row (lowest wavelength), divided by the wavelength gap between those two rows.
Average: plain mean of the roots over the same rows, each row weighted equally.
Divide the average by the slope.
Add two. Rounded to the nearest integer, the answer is -468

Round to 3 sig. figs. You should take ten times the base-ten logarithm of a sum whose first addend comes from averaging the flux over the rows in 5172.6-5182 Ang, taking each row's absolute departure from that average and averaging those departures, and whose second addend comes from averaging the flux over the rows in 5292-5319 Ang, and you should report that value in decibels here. 13.1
